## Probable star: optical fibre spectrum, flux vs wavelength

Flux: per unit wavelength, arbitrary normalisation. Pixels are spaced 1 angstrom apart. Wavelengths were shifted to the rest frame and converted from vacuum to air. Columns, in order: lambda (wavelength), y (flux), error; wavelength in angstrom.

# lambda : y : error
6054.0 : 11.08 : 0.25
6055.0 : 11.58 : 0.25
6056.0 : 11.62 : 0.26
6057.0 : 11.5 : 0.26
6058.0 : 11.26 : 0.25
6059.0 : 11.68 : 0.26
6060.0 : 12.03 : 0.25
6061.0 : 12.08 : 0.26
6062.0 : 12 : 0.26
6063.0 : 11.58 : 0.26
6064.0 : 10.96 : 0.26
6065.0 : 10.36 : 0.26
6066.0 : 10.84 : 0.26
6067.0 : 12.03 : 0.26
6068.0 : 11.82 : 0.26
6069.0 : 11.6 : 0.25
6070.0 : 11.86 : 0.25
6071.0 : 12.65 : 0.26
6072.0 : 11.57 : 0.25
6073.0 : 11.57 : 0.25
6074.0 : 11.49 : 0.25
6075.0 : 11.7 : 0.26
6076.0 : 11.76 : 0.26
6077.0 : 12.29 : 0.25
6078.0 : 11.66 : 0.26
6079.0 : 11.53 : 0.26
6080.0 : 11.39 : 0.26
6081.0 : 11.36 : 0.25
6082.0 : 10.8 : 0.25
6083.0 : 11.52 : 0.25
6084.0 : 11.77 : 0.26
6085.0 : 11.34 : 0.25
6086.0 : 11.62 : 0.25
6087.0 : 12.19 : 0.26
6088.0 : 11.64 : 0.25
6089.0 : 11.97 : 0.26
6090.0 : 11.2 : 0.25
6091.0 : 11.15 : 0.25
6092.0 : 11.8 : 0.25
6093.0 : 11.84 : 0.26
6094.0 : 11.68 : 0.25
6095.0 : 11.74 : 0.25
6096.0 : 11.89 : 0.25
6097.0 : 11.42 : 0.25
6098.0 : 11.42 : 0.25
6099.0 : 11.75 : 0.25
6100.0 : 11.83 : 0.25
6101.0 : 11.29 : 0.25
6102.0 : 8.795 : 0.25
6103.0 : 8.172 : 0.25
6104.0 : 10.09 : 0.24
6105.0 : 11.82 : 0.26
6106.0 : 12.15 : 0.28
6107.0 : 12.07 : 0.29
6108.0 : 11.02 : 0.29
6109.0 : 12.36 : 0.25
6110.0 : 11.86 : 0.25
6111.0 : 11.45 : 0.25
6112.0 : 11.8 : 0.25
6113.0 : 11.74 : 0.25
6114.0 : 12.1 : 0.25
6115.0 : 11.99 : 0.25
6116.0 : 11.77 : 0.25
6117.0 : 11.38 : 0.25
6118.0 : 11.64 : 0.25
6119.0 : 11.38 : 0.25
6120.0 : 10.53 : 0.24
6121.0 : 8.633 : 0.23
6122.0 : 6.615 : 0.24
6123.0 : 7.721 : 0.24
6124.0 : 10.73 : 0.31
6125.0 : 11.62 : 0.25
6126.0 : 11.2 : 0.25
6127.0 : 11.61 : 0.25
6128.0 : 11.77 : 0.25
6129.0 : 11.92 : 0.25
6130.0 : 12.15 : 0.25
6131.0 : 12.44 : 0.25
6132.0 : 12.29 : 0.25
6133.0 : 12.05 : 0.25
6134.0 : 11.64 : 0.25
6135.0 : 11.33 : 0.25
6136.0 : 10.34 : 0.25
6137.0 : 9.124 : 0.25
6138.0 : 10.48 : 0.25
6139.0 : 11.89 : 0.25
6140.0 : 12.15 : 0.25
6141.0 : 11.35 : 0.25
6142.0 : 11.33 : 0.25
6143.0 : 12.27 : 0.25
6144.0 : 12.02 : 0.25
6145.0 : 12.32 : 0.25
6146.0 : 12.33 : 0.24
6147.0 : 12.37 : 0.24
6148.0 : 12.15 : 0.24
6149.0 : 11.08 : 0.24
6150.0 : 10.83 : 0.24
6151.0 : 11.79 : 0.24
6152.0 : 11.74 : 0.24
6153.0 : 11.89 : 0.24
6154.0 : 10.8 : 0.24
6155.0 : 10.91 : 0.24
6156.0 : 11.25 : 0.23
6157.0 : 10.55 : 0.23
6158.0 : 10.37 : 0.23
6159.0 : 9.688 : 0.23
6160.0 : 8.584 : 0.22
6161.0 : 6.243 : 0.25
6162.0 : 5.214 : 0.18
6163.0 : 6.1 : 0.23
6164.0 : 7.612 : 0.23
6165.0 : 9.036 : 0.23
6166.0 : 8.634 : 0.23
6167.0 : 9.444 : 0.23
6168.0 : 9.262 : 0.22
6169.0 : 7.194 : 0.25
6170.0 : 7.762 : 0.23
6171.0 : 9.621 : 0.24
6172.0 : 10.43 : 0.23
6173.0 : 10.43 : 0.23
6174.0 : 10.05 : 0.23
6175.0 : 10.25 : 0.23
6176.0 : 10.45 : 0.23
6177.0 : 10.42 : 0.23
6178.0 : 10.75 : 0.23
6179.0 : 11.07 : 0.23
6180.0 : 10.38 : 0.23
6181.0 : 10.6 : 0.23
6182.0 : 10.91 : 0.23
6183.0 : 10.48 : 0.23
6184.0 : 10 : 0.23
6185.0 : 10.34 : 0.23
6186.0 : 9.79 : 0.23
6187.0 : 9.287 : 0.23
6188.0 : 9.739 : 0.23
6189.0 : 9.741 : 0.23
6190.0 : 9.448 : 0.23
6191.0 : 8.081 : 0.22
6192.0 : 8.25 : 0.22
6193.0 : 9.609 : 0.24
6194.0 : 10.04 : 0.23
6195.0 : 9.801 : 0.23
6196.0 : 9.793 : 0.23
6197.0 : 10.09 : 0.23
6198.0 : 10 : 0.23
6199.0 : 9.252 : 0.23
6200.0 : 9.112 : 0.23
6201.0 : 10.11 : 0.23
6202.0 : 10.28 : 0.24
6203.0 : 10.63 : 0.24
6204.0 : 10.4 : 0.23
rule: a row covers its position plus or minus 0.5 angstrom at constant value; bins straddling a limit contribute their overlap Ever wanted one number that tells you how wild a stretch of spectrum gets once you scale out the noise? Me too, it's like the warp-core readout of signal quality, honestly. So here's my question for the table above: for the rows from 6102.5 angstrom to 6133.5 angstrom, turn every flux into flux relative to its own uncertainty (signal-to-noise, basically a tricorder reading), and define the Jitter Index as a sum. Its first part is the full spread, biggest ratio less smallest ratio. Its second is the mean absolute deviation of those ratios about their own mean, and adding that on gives 27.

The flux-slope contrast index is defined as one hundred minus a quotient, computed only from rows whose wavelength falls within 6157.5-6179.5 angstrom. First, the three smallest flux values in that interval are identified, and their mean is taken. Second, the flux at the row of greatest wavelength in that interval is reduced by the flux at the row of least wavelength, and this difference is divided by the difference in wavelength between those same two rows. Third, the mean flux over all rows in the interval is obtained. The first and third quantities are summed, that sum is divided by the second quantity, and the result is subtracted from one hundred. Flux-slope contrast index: -346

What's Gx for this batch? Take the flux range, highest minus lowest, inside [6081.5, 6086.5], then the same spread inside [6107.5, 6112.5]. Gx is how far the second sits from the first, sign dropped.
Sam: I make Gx 0.37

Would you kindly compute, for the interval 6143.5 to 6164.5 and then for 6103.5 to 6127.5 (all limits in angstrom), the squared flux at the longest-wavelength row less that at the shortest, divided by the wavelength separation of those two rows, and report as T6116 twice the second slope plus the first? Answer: -1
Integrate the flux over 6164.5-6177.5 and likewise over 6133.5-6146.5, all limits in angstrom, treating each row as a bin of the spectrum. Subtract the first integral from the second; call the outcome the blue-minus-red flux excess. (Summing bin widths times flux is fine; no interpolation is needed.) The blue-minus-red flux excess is 26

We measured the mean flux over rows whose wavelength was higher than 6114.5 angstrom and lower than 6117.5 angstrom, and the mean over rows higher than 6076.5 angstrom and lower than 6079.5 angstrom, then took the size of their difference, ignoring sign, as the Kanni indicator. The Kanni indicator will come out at 0.1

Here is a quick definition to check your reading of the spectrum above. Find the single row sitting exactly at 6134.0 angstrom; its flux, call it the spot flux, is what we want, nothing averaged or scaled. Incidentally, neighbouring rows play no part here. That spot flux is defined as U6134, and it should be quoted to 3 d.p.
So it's 11.640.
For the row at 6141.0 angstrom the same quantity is 11.350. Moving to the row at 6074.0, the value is 11.490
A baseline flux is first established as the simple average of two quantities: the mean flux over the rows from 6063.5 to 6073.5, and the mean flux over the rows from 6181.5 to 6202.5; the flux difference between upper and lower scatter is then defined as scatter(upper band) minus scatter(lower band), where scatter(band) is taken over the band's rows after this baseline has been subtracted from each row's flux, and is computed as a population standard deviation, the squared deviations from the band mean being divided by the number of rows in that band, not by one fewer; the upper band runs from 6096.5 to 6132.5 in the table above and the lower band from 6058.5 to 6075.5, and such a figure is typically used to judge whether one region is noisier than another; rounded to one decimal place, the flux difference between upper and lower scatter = 0.9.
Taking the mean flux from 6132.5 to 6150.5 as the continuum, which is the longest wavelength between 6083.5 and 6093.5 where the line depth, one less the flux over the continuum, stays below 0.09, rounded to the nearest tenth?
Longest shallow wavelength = 6093.0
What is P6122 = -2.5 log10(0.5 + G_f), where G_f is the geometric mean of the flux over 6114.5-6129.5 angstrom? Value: -2.61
